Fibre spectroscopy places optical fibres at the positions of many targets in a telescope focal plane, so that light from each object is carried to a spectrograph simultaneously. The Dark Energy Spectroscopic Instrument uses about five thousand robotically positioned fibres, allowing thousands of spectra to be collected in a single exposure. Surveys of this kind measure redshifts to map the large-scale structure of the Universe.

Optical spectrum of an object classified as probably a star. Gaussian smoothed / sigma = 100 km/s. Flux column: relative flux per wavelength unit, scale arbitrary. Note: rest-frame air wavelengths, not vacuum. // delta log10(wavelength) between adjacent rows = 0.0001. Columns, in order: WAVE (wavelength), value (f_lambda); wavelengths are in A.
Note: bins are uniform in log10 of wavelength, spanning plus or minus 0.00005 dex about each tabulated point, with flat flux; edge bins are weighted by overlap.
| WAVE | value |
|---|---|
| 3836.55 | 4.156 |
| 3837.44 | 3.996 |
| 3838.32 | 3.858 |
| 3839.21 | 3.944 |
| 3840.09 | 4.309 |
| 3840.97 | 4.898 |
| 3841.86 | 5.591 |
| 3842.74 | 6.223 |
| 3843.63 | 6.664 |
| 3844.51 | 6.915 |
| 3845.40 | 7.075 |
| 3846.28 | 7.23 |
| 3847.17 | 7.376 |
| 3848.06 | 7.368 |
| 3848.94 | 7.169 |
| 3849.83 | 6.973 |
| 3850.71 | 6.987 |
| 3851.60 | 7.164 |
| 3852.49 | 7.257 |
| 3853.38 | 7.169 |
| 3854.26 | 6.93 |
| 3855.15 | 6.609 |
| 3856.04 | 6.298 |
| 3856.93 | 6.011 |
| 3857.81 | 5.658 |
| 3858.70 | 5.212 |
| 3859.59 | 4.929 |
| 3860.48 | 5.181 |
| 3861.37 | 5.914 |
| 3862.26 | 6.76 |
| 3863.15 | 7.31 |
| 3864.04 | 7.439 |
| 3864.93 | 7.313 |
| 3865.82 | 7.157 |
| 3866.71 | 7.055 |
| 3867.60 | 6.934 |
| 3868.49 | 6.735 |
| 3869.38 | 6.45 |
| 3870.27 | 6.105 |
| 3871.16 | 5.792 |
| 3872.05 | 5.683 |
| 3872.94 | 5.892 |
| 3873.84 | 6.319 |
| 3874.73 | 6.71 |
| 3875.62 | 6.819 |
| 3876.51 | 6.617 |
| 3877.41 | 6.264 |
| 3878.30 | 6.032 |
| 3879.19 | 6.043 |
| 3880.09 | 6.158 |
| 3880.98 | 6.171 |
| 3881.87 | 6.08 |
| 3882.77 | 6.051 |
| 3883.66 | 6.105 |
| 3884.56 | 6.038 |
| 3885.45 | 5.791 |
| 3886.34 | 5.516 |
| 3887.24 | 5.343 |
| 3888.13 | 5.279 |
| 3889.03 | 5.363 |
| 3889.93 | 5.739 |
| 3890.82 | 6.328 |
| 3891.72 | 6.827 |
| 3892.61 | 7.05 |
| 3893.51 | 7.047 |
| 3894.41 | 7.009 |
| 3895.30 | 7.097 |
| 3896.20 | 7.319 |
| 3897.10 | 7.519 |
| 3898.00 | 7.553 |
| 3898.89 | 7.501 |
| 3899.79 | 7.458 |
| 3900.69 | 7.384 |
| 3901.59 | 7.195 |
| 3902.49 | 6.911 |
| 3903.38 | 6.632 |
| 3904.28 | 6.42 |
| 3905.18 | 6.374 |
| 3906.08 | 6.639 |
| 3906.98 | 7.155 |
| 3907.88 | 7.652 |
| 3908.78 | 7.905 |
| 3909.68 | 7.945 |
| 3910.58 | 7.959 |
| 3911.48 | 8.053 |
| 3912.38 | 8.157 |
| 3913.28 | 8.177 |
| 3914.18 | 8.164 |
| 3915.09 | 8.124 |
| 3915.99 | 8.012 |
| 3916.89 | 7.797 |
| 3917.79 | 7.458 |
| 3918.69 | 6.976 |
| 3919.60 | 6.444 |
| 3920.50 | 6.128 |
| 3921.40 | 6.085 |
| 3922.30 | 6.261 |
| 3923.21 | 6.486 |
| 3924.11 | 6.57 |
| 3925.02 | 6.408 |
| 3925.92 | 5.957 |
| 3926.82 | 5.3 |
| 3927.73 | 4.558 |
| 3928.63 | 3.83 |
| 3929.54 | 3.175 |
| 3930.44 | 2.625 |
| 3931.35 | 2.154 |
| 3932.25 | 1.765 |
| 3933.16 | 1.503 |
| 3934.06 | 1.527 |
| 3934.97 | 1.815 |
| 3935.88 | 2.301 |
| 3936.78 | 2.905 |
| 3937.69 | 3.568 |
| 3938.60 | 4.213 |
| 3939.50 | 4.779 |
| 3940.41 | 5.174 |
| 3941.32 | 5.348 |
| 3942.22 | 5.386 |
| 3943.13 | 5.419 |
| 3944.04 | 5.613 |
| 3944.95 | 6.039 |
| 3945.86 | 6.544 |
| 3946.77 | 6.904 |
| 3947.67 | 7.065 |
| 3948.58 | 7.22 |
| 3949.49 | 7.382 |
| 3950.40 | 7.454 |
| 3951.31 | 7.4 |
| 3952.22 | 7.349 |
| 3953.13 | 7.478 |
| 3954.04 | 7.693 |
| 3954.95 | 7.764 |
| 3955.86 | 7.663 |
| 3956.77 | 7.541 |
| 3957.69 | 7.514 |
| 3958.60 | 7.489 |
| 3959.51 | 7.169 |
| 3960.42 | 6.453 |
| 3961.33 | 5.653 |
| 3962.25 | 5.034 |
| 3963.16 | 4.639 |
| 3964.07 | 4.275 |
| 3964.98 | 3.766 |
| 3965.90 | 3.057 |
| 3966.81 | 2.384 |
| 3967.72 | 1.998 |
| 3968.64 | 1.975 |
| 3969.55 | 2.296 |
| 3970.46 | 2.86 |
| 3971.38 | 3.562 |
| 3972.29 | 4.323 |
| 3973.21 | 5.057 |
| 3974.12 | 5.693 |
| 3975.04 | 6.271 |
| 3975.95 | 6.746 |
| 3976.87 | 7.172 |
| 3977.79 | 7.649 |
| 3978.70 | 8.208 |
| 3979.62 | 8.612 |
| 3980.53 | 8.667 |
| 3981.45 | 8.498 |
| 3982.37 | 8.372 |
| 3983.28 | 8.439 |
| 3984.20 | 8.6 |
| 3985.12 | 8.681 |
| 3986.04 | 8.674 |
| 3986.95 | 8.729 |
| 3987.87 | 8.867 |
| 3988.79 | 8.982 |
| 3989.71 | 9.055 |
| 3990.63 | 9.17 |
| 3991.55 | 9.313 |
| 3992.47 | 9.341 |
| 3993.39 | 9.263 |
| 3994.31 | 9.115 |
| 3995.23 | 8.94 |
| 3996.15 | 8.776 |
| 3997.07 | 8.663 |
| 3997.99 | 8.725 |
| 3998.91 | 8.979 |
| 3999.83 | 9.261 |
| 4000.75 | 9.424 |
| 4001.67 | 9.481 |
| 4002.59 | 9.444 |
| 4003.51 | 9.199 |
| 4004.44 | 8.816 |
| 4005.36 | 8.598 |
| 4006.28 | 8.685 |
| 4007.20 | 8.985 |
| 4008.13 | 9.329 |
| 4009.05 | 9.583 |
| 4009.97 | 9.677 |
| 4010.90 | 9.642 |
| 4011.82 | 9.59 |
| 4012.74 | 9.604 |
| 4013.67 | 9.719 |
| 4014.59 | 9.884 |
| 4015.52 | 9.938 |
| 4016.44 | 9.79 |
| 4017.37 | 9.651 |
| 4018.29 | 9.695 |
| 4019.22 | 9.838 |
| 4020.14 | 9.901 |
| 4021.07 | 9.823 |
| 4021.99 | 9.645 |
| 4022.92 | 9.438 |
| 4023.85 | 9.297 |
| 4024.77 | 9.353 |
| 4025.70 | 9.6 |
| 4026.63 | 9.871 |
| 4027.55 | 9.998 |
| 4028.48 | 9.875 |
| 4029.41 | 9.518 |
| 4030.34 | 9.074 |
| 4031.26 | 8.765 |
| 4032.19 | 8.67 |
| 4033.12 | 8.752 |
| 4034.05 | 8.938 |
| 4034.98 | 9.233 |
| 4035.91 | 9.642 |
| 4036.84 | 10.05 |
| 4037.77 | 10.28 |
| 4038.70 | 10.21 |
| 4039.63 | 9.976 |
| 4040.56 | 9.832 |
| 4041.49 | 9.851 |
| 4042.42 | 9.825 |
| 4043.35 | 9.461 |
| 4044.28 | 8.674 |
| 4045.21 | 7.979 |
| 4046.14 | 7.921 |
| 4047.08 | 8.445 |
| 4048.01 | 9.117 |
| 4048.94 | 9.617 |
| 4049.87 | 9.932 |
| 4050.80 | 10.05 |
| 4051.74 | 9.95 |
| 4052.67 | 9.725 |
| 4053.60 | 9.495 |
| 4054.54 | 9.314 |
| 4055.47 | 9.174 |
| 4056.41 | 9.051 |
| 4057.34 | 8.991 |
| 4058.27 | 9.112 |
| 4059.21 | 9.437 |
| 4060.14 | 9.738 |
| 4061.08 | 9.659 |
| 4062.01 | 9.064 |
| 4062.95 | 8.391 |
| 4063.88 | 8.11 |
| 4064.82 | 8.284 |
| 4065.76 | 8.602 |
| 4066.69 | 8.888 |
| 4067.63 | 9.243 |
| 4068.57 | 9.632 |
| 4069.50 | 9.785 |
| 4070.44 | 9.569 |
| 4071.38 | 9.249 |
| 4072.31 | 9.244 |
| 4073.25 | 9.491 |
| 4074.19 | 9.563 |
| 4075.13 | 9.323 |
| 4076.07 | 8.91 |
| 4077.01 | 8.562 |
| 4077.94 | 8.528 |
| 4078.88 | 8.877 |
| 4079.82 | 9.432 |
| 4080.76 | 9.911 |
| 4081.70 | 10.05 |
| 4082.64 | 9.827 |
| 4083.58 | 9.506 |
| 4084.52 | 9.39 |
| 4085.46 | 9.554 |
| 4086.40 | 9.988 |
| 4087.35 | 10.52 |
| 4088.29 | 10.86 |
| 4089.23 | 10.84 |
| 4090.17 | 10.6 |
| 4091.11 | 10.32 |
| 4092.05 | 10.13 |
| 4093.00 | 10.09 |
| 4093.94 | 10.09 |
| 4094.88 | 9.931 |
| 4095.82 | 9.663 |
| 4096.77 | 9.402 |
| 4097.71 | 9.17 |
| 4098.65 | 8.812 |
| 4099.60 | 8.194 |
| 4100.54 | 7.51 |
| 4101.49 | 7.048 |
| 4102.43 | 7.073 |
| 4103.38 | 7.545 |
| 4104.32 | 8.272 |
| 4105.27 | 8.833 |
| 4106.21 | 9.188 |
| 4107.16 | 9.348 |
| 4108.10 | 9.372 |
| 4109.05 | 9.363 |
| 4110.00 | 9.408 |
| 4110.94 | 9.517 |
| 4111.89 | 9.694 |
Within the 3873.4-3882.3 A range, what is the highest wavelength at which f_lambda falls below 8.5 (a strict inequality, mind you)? 3881.87 A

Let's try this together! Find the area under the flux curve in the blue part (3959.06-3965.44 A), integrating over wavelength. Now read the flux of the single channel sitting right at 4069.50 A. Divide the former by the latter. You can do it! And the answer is 3.4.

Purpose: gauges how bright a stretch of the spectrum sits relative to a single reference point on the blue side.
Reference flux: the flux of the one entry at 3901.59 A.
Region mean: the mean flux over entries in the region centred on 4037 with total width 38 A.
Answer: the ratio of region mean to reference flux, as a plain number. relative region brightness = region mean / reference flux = 1.31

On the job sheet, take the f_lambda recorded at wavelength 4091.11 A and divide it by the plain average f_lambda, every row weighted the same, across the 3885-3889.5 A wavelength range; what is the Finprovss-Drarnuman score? 1.9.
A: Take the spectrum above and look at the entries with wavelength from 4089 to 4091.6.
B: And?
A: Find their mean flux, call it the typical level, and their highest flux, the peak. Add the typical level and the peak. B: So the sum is 21.4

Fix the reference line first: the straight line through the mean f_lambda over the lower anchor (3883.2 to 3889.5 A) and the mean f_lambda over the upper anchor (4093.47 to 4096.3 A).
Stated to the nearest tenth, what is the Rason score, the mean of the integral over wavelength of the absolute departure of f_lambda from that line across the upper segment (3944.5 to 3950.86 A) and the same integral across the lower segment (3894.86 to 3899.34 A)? 4.6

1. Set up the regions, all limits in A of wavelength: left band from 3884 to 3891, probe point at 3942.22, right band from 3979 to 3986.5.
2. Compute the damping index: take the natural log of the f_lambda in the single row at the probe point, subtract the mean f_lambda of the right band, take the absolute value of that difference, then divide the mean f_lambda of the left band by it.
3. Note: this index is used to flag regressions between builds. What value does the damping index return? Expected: 0.82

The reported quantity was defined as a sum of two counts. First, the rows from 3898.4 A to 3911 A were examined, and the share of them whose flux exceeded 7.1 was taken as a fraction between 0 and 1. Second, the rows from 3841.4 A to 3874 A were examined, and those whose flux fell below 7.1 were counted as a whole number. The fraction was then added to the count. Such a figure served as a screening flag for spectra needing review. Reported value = 27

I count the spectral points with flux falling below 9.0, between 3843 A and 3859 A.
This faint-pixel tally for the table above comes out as 18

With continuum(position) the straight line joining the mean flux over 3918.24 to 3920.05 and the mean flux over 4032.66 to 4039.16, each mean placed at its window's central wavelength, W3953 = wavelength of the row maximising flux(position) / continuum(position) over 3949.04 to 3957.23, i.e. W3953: 3954.95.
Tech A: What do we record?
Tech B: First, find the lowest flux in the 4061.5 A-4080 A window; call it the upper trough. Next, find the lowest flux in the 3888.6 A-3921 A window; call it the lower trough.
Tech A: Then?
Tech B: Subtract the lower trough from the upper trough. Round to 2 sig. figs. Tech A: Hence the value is 2.7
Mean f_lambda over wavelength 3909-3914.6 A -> 8.1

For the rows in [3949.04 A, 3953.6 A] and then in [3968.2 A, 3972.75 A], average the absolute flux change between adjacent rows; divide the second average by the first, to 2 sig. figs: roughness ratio 7.7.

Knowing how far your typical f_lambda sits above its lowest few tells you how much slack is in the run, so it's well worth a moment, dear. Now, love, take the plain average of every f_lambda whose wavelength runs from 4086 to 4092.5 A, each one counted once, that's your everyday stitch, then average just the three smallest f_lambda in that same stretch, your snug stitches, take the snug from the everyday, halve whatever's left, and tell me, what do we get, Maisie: 0.16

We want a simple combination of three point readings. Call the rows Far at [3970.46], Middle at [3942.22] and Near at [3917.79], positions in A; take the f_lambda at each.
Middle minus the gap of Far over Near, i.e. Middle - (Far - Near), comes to 10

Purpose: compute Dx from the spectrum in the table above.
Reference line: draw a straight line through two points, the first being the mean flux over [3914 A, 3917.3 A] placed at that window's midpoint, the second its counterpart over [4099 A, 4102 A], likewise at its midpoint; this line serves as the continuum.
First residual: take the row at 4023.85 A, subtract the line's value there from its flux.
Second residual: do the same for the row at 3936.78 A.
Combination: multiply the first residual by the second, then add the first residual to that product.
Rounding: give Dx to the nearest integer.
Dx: -6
